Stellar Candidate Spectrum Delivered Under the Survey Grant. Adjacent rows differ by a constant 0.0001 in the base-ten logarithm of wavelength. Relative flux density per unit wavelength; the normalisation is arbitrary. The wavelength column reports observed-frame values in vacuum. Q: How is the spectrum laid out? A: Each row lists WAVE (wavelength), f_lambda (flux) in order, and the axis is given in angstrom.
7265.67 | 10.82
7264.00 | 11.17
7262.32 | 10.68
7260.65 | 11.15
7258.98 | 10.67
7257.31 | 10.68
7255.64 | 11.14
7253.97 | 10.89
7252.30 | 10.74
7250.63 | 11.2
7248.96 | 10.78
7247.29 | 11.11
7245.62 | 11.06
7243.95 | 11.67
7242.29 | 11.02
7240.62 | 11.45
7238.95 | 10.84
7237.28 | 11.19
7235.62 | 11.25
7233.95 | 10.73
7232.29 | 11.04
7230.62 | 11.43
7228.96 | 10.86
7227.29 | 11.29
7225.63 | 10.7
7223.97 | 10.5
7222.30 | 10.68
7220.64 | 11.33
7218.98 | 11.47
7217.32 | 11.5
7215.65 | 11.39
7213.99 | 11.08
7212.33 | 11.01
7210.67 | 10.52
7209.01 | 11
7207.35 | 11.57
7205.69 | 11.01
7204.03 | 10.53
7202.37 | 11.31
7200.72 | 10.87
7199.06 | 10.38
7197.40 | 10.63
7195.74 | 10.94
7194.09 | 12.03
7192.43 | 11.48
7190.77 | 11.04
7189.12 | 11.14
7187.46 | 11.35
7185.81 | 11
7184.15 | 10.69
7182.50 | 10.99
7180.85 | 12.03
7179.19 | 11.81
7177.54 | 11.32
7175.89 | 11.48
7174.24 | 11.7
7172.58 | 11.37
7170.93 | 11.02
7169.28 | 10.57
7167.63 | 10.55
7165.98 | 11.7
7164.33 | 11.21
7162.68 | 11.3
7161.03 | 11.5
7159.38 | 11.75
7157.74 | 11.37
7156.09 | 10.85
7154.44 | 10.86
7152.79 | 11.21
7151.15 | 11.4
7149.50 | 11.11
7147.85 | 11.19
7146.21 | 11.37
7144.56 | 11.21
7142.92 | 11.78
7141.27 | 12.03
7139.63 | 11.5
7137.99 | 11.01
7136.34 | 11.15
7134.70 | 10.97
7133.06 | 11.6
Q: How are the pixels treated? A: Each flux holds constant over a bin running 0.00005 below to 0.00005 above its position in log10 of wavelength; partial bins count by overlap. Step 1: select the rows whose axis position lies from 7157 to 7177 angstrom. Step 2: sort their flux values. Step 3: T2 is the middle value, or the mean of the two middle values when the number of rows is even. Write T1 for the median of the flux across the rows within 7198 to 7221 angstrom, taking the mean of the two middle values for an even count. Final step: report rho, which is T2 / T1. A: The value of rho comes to 1.03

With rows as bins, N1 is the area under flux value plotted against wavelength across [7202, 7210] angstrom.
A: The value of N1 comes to 88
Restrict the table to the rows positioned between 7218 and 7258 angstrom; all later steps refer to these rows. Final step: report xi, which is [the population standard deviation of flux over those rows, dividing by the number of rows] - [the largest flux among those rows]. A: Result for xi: -11.37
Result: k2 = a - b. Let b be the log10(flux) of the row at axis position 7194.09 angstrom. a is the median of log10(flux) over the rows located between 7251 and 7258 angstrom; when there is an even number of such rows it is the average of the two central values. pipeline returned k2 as -0.046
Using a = 1.03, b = 1.080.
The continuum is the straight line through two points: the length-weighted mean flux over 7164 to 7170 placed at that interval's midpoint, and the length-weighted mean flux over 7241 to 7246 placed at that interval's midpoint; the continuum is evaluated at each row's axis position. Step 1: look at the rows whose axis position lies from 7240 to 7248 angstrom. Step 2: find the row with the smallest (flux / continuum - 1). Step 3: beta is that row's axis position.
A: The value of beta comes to 7242.29 angstrom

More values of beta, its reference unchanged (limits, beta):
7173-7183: 7182.50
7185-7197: 7195.74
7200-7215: 7210.67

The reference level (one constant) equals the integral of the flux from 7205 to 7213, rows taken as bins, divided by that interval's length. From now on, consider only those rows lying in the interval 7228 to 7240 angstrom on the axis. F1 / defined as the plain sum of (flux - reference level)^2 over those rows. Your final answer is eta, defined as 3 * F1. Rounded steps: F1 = 0.4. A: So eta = 1.2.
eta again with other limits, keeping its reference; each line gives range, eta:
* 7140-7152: 5.8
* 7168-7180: 5.1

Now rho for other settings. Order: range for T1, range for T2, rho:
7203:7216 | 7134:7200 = 1.02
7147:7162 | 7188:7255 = 0.98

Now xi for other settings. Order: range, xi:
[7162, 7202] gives -11.58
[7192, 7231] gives -11.62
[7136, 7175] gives -11.67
